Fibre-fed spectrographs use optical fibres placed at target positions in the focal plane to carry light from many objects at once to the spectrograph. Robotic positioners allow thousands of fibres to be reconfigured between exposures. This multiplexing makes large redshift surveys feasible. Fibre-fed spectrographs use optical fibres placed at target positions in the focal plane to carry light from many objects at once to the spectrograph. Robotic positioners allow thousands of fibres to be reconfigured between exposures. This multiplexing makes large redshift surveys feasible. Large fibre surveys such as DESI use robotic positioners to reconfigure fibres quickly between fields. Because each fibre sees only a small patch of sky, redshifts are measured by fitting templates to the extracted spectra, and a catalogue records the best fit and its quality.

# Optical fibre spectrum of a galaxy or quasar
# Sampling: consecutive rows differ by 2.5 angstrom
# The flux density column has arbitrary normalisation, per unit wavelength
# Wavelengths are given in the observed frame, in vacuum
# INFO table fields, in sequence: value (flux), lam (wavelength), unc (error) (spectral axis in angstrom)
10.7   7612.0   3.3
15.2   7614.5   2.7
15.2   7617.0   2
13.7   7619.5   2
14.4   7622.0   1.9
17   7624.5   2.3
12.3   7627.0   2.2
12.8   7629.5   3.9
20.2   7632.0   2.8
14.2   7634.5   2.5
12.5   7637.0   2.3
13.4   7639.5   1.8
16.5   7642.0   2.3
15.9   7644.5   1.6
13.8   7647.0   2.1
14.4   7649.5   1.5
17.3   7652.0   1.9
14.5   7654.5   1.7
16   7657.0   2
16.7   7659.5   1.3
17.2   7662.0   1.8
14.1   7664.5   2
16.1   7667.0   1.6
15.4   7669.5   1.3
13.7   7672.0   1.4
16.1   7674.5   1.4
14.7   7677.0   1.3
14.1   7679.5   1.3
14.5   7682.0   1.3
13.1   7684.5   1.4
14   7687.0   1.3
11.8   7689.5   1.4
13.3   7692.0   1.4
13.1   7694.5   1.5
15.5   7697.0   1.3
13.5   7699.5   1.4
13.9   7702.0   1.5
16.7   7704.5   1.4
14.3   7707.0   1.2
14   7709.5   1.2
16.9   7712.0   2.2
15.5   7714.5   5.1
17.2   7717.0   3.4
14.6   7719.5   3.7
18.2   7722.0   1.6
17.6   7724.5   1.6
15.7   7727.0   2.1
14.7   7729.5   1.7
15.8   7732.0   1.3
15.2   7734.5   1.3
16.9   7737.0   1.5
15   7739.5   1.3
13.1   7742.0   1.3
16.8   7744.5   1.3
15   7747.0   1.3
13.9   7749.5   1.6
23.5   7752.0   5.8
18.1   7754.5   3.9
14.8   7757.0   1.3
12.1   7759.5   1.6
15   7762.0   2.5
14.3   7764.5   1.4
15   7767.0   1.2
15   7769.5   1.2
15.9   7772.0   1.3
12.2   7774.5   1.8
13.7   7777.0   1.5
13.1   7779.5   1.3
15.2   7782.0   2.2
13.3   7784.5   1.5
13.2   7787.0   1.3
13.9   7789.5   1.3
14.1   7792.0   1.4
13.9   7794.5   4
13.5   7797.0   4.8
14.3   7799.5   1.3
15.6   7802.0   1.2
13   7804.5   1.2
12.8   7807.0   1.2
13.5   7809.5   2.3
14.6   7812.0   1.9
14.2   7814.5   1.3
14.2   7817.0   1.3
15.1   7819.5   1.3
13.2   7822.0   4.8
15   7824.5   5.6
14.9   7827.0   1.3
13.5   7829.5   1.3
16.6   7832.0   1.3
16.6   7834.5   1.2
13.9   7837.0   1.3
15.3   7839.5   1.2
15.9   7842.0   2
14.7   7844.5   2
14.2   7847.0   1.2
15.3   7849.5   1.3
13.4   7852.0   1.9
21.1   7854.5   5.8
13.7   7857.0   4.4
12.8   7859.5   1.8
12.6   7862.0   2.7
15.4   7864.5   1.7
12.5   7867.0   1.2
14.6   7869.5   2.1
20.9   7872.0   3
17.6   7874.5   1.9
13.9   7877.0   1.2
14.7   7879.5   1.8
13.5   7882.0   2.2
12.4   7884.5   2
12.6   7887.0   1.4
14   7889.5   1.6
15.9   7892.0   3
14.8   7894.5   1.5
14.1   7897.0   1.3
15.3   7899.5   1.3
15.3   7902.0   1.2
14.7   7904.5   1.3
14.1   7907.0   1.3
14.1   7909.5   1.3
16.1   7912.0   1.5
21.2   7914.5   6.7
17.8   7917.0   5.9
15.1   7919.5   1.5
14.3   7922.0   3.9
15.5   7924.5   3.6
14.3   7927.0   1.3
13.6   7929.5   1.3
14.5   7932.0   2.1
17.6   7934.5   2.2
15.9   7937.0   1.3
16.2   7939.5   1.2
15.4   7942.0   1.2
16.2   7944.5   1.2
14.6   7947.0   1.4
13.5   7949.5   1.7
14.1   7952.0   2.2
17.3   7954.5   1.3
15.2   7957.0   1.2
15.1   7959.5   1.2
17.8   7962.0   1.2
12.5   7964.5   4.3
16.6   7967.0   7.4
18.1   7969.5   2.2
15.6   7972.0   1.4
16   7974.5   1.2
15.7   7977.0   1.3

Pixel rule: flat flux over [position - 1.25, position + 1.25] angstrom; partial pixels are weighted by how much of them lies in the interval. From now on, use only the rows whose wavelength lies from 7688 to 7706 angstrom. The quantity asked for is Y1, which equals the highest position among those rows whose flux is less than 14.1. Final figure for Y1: 7702.0 angstrom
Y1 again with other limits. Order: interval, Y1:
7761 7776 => 7774.5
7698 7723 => 7709.5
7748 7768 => 7759.5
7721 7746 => 7742.0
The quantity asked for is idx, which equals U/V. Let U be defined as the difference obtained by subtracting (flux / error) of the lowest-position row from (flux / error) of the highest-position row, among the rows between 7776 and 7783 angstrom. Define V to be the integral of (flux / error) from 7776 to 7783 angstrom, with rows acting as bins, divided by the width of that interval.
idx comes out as -0.3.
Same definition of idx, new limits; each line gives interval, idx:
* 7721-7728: -0.4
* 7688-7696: 0.0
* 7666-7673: 0.0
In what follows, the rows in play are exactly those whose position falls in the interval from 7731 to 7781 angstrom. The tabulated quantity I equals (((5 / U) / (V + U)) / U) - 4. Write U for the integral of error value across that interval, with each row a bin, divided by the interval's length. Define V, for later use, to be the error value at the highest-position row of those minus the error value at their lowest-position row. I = -3.1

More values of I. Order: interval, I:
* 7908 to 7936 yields -3.8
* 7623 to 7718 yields -3.5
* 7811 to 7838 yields -3.2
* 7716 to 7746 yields -9.4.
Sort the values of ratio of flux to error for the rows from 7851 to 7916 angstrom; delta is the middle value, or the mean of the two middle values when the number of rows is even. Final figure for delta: 8.9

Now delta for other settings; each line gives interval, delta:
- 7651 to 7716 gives 9.7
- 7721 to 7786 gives 10.1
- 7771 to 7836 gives 10.3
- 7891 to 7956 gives 10.6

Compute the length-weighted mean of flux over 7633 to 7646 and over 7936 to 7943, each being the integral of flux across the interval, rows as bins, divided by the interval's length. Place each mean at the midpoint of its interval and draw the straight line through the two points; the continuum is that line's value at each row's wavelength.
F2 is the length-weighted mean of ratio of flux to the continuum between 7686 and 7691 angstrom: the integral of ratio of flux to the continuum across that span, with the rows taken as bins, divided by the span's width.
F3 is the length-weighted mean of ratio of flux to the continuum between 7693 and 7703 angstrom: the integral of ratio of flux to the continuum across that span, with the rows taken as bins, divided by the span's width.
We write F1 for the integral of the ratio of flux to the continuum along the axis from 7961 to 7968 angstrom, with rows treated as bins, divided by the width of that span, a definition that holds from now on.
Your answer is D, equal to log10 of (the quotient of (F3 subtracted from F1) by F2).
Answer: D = -1.45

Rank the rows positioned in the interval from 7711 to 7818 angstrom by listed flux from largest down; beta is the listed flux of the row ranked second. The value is 18.2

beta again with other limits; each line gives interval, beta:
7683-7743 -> 17.6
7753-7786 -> 15.9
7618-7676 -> 17.3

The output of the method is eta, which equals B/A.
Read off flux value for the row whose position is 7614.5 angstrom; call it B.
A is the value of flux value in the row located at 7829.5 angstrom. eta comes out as 1.13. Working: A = 13.5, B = 15.2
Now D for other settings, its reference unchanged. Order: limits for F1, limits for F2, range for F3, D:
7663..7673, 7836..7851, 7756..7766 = -1.07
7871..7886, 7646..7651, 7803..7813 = -0.98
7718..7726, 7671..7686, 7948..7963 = -0.81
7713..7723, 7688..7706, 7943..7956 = -0.82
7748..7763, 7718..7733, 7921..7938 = -0.95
